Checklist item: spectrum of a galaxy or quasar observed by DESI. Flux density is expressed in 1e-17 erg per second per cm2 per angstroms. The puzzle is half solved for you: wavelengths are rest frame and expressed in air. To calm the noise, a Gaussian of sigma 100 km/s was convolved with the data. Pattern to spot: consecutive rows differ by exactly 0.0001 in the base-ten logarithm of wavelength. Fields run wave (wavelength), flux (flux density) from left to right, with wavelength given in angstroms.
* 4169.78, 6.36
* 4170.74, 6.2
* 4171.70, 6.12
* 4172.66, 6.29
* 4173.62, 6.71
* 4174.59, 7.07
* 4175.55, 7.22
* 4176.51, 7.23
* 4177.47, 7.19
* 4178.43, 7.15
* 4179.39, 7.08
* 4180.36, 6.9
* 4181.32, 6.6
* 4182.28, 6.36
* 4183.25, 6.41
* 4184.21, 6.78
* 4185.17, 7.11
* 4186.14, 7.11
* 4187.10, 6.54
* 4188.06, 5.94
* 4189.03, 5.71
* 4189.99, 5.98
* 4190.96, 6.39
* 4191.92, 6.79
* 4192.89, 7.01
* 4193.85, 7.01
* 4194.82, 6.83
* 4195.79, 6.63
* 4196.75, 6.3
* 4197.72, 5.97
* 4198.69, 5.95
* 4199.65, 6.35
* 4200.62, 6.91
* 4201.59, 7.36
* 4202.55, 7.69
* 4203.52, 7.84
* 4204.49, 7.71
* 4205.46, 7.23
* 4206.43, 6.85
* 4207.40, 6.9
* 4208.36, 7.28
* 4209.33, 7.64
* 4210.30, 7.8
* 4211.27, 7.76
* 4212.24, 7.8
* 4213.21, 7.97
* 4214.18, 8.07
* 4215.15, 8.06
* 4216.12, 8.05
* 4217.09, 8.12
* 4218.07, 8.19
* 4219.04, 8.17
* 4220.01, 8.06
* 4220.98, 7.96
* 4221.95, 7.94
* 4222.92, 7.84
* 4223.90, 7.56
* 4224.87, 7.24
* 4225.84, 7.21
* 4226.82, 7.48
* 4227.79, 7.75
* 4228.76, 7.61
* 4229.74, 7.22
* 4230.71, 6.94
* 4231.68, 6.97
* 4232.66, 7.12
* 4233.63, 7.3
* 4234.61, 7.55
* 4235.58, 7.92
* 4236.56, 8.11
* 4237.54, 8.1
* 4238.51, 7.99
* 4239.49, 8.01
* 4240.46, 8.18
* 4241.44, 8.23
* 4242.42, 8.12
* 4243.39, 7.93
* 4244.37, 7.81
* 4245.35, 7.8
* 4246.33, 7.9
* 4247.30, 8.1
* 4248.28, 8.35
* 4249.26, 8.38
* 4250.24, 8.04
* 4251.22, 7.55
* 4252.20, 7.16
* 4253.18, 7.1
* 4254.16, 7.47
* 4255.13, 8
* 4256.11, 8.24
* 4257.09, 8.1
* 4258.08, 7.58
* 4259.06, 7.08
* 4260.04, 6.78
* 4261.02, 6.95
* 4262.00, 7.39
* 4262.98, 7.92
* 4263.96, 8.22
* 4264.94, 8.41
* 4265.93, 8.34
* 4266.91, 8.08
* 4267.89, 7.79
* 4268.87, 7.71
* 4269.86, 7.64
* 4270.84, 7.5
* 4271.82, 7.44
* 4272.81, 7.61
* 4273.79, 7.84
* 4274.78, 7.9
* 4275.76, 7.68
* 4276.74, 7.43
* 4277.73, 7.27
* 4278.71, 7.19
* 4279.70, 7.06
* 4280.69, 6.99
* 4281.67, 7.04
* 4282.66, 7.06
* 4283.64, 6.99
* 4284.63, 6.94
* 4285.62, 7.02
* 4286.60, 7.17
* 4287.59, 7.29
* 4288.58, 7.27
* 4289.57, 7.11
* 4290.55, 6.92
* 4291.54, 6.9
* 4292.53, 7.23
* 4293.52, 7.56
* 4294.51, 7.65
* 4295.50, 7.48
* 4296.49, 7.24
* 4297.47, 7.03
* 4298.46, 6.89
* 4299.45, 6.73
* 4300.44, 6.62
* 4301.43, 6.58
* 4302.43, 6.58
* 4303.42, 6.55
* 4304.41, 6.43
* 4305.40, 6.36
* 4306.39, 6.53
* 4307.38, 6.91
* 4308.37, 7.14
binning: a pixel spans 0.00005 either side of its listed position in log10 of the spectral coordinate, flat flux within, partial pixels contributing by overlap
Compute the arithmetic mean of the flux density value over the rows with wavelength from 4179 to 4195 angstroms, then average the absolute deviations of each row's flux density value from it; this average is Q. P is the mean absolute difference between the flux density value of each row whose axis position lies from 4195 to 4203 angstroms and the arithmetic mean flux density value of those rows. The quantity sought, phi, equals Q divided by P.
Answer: 0.7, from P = 0.51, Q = 0.36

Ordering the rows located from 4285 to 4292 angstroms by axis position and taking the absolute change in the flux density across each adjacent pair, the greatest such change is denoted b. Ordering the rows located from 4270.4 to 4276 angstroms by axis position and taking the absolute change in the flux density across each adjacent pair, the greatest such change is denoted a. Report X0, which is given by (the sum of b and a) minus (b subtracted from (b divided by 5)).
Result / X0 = 0.57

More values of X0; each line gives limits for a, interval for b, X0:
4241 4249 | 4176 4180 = 0.38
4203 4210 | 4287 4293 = 1.07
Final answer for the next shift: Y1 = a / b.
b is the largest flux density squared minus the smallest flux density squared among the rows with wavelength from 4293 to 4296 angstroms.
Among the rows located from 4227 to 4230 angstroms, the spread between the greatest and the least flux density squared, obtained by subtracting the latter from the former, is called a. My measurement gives 3.1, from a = 8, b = 3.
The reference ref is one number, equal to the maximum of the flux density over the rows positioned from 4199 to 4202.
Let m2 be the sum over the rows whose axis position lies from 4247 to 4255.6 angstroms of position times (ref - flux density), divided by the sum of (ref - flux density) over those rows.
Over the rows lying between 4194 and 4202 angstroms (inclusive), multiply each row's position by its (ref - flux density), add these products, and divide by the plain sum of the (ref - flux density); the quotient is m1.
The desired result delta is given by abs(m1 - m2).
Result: 51.8 angstroms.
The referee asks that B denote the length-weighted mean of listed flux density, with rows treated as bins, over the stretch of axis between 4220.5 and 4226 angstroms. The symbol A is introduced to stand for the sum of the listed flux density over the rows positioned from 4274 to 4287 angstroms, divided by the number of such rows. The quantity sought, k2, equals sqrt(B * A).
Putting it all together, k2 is 7.4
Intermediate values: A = 7.2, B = 7.7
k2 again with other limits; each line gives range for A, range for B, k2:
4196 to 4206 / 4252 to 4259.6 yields 7.3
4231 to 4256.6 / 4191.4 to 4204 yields 7.3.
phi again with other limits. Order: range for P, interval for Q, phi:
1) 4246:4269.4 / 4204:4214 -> 0.8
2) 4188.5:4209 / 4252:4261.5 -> 0.9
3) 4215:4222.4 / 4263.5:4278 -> 4.0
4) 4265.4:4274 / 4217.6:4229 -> 1.3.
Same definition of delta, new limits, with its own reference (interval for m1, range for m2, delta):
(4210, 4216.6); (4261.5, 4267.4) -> 51.4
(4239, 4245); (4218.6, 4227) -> 20.9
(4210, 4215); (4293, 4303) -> 88.8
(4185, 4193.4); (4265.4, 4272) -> 78.3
